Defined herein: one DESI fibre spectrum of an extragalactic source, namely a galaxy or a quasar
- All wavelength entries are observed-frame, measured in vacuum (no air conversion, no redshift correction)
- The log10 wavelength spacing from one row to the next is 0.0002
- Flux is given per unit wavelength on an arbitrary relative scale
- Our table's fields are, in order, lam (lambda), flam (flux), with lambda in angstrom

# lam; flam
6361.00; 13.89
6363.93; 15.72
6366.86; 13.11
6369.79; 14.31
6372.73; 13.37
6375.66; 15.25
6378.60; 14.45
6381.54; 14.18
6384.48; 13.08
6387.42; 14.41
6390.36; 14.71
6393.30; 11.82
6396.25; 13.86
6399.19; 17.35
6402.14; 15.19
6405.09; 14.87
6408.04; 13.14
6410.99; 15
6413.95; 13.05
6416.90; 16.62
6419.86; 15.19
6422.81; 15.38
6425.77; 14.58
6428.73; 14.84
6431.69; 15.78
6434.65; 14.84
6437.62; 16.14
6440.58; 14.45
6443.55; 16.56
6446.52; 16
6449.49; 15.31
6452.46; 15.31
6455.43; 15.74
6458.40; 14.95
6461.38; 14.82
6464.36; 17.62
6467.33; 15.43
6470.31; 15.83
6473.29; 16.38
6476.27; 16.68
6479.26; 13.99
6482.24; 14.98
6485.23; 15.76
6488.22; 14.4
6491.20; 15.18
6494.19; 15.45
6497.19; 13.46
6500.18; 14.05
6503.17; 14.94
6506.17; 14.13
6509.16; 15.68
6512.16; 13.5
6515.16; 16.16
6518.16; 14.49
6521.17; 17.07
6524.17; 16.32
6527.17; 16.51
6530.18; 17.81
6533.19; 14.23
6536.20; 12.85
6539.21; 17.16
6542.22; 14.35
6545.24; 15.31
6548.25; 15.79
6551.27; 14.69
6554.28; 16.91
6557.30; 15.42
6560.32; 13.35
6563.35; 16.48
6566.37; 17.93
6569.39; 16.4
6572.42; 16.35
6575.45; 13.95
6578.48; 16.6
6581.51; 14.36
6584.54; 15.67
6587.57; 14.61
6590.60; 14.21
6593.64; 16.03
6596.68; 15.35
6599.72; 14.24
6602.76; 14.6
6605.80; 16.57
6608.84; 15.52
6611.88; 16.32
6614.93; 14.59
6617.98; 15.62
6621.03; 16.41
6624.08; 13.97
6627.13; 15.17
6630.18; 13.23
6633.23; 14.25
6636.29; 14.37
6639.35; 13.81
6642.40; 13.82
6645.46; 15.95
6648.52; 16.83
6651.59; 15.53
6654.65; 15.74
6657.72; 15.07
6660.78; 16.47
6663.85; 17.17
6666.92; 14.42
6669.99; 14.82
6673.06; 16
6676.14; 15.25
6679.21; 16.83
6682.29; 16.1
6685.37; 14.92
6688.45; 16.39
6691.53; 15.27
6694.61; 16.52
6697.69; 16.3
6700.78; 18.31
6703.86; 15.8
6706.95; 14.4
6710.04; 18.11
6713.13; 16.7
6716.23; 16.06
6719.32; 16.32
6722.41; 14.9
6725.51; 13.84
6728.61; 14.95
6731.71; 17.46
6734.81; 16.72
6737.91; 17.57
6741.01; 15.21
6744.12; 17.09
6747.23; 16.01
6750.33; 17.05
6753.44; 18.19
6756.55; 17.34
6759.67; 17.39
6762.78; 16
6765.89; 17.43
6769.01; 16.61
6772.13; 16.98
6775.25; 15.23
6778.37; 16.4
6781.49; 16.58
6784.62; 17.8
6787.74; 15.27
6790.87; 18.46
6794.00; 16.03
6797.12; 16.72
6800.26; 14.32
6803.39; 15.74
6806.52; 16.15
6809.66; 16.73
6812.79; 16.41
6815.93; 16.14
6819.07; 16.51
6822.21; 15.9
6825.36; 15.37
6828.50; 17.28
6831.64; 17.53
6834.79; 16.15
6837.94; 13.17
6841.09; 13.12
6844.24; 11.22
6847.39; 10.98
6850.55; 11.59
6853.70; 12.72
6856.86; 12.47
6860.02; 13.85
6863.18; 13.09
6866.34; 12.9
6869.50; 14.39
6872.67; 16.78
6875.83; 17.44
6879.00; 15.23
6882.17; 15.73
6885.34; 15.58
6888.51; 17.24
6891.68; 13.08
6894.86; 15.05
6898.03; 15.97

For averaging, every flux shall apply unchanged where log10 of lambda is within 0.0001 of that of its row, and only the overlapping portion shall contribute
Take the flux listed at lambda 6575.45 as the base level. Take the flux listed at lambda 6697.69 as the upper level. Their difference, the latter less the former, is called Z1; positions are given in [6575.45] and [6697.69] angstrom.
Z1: 2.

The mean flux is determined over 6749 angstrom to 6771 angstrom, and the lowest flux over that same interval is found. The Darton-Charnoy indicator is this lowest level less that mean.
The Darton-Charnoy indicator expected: -1.14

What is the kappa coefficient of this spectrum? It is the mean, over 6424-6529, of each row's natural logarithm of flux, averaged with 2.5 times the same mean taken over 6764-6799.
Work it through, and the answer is 4.88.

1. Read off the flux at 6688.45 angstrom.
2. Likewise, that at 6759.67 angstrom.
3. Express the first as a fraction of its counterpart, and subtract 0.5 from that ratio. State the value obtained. 0.44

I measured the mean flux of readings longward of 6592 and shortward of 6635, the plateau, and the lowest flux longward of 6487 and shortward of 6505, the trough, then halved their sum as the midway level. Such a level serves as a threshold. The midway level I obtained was 14.3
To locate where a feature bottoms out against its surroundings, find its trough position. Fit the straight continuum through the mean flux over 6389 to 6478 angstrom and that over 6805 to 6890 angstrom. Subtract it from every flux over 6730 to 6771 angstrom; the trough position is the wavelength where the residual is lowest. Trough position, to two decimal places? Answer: 6741.01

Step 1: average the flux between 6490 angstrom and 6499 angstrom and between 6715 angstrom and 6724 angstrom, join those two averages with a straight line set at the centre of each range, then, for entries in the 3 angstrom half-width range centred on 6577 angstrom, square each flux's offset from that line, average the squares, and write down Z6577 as 1.8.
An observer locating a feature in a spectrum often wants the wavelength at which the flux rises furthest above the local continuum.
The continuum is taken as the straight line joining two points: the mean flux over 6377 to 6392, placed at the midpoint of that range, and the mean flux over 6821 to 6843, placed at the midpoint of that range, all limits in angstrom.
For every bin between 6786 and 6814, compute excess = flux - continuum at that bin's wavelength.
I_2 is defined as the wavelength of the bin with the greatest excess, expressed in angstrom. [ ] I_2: 6790.87 angstrom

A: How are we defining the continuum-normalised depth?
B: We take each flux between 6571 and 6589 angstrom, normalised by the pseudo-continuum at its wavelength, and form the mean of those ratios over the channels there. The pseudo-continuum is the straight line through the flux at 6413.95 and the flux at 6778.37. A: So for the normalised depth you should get 1.05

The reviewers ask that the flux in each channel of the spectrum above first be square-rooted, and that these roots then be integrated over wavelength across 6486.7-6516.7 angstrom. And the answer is 115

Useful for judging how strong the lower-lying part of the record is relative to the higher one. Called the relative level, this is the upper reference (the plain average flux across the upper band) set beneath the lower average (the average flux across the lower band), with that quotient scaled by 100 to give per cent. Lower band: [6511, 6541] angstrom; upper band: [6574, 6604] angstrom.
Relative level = 104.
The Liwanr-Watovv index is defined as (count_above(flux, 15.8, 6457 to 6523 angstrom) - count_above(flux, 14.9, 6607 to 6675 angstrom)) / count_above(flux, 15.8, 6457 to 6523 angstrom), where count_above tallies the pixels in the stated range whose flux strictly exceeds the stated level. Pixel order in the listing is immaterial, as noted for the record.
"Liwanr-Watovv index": -1.2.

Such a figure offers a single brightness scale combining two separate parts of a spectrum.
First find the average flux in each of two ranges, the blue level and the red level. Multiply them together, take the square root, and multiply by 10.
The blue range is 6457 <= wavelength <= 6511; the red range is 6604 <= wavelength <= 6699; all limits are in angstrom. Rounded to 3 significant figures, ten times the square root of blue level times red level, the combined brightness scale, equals 153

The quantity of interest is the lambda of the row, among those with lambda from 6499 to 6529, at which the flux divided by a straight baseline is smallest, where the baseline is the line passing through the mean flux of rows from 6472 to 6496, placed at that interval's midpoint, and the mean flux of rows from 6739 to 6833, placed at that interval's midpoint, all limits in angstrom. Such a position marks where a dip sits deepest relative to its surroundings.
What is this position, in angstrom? 6512.16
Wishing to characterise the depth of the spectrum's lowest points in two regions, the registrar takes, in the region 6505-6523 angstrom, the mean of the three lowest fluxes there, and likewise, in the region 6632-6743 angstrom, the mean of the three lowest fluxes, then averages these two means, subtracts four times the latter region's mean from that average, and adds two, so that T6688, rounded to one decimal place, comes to -39.4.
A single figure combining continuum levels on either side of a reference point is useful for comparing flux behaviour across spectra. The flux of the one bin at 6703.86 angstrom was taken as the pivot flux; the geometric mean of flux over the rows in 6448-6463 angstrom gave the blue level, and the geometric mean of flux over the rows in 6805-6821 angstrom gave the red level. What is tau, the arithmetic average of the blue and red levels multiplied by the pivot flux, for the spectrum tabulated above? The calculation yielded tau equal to 250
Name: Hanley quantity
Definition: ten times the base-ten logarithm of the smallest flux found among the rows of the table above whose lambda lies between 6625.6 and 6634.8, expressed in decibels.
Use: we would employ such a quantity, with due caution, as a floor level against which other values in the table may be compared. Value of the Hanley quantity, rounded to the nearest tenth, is 11.2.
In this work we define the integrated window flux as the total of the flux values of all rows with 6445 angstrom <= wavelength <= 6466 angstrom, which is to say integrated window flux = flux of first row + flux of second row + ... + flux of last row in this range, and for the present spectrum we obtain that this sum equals 110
